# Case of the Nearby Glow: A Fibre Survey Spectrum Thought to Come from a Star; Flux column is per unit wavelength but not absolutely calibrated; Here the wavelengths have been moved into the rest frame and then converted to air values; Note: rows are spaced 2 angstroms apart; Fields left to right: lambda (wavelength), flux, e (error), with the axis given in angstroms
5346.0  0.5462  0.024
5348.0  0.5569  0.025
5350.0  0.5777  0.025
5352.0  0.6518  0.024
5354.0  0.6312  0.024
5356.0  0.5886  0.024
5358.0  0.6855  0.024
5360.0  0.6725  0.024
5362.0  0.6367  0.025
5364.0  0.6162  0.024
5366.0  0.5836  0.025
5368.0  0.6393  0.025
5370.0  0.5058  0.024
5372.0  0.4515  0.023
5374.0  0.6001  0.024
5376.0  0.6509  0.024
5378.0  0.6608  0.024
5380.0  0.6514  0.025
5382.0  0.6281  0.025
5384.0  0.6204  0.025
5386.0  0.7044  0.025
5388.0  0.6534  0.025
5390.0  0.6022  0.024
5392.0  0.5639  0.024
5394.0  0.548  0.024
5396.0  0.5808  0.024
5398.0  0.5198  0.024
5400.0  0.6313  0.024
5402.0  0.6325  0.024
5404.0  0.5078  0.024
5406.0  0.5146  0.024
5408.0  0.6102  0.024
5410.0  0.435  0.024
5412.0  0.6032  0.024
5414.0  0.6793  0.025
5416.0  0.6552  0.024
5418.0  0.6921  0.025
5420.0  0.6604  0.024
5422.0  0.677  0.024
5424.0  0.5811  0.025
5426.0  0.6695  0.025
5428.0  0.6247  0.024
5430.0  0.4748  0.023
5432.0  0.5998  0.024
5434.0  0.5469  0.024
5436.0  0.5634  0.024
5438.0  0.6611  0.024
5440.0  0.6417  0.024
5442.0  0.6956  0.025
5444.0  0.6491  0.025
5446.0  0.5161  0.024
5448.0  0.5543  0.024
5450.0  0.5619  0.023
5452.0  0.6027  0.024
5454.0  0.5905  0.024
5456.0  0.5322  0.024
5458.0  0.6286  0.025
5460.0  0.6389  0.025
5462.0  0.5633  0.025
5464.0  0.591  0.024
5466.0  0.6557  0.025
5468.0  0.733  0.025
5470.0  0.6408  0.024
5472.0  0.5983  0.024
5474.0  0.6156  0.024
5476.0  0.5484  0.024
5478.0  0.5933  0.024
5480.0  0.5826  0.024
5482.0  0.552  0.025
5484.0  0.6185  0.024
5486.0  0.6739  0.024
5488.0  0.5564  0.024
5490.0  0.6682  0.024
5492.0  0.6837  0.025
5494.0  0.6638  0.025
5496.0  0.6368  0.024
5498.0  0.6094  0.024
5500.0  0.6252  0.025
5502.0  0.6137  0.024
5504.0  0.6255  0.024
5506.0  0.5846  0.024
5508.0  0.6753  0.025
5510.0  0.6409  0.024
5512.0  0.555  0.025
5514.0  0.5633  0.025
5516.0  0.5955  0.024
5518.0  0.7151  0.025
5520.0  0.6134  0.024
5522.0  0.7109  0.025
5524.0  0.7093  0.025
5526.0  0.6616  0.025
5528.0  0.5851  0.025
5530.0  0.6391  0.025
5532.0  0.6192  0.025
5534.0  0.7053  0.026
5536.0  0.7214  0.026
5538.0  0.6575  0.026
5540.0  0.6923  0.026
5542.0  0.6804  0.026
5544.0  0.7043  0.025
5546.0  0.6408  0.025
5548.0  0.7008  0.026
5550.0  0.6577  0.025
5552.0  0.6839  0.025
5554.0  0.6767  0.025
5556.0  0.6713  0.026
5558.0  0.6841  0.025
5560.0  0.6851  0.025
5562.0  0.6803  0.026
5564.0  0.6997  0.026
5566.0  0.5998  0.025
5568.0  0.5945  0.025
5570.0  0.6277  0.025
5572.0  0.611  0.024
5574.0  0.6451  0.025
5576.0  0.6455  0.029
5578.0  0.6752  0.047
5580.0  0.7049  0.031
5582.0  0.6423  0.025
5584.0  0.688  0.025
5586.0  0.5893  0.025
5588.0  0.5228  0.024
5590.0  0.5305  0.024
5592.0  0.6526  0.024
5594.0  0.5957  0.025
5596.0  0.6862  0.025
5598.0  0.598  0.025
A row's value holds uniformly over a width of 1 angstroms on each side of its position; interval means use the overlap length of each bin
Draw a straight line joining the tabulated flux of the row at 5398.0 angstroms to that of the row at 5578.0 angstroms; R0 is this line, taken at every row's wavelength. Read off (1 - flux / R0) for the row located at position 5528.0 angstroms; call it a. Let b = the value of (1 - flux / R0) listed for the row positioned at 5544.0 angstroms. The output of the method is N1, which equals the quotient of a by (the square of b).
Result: 9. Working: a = 0.07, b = -0.09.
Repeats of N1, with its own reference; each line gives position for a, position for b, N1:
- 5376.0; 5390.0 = -10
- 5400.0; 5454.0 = -136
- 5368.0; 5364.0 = -4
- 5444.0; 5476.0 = -37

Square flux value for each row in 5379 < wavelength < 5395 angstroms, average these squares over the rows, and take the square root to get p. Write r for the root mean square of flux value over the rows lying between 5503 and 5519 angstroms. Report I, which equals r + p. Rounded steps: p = 0.623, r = 0.622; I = 1.24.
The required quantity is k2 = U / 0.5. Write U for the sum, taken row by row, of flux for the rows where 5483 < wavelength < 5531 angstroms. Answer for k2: 30.4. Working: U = 15.2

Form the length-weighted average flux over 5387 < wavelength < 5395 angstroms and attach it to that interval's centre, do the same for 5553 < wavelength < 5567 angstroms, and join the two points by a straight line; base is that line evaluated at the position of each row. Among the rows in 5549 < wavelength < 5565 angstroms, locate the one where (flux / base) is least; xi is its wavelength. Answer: 5550.0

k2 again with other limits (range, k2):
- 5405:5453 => 28.9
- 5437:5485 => 29.1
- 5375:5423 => 29.4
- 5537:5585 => 31.9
